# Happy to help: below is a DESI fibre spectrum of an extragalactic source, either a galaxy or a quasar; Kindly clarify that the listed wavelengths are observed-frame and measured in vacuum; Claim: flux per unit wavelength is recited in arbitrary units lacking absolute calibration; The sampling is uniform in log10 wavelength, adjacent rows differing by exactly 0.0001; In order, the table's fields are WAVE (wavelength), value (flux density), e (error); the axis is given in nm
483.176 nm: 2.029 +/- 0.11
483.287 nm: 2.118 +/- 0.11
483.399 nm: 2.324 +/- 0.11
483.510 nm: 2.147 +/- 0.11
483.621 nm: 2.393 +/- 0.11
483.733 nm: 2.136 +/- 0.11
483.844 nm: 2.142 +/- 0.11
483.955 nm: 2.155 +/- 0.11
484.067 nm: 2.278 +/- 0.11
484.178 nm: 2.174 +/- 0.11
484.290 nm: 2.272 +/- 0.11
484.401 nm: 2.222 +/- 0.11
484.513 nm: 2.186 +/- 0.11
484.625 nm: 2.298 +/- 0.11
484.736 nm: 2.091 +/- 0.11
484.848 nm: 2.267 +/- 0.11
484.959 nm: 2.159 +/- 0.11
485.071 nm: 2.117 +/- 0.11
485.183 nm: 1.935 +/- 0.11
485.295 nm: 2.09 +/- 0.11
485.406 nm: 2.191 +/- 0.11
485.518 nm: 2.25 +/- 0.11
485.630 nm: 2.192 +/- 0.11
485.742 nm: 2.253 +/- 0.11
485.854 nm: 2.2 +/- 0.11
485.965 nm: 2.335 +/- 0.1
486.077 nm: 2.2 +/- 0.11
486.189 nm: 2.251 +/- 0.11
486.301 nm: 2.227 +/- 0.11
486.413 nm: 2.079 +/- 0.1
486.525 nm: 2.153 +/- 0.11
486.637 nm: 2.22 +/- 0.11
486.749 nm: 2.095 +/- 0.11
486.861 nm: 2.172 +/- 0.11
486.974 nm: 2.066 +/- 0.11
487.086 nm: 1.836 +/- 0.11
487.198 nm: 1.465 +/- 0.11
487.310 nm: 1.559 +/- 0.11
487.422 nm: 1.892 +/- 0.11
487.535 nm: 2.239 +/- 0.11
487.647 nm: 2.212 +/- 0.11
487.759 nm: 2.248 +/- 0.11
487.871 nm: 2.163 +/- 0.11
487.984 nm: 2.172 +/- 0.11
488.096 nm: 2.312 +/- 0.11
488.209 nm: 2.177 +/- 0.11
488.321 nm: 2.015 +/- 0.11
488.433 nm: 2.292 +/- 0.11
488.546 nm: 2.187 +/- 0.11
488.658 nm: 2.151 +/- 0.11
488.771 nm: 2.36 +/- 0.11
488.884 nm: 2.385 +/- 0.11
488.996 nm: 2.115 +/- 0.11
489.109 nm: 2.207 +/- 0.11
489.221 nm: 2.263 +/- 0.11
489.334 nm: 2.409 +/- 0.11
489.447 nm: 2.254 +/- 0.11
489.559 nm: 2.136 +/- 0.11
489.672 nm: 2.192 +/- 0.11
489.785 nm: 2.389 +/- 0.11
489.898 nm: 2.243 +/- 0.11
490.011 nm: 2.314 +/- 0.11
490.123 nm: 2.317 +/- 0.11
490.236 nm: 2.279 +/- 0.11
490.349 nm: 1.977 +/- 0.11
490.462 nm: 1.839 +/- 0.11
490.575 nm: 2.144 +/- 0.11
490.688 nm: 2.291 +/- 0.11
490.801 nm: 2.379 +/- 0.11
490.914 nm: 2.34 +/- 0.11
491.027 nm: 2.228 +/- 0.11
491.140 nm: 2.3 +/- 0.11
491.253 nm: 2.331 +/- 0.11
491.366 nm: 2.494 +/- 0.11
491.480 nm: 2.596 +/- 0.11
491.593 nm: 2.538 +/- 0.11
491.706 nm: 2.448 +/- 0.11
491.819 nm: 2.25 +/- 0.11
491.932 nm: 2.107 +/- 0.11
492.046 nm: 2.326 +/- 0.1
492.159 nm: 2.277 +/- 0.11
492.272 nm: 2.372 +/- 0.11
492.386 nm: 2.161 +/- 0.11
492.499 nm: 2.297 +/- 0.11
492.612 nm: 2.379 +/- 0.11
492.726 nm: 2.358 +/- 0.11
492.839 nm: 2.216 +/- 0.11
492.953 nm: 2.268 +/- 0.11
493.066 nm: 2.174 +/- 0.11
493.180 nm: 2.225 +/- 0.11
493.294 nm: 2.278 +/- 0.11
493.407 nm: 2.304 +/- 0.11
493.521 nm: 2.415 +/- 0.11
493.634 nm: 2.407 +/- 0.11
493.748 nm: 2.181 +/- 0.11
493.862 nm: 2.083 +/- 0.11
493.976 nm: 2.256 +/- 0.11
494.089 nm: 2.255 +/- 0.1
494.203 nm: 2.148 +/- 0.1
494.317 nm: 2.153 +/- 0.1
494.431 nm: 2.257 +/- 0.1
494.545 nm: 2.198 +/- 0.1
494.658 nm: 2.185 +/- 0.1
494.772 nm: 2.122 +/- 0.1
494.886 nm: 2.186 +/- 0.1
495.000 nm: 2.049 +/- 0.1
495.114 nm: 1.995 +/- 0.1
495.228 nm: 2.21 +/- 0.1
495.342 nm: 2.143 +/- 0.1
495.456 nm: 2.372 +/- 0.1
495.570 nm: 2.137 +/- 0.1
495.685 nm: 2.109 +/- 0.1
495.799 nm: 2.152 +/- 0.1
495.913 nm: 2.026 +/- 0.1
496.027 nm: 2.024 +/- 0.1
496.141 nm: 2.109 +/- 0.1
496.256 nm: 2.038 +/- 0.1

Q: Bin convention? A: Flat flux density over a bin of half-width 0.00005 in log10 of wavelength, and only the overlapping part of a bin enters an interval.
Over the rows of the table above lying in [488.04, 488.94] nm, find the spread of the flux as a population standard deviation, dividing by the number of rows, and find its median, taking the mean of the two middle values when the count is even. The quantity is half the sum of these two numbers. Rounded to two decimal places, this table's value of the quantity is 1.18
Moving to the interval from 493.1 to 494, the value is 1.19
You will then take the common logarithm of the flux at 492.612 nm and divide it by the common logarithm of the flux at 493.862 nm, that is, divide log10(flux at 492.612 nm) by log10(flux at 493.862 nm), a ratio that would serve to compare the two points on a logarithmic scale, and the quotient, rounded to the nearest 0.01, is 1.18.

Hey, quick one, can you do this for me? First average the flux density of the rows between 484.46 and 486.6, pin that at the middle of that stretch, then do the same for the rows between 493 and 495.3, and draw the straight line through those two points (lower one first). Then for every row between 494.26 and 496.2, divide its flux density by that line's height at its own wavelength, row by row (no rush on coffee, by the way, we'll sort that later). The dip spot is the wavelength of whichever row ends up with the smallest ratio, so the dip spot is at 495.114 nm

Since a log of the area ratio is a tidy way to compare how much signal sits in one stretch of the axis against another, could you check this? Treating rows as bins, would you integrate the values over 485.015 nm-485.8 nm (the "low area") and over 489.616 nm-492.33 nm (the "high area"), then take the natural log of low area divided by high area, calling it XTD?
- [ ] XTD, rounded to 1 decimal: -1.3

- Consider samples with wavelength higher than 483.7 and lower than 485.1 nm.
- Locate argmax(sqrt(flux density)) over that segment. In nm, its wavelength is 484.625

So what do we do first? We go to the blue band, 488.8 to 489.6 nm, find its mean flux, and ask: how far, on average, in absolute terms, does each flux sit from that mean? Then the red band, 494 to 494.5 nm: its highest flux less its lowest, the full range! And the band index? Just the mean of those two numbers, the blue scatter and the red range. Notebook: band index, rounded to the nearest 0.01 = 0.10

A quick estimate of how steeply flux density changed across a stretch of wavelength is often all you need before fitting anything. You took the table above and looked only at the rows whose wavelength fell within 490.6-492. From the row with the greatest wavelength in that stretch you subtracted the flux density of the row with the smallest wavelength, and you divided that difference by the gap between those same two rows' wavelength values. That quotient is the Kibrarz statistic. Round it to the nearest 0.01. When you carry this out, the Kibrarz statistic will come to -0.15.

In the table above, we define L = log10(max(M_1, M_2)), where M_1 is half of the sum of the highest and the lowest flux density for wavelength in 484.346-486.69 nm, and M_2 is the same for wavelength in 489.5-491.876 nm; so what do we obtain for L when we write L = 0.346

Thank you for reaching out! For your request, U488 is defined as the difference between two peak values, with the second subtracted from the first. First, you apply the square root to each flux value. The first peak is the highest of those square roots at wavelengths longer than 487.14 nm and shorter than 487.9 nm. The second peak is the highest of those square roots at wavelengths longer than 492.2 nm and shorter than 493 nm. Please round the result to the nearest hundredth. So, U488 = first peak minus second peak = -0.04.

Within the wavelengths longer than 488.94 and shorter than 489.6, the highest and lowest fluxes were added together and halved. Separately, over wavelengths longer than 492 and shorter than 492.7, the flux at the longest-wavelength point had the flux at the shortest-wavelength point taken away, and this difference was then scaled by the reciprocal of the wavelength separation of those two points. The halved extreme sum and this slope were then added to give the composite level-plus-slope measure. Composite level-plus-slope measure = 2.4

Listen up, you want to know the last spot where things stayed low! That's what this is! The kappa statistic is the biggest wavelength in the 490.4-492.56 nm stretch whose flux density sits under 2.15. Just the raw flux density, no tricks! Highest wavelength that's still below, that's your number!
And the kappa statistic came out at 491.932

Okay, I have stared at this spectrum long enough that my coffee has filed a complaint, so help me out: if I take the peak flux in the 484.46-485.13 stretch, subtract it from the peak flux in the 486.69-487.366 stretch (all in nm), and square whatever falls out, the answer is 0.016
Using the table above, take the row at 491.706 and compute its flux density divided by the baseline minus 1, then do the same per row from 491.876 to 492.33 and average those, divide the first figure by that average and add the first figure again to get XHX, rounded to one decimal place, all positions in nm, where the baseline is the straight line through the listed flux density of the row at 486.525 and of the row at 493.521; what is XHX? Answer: -1.1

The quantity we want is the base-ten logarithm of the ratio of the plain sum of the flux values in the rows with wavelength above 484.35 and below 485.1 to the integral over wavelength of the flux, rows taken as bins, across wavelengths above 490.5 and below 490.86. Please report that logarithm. 1.3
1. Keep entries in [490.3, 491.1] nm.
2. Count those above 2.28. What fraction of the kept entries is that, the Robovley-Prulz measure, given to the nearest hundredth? 0.43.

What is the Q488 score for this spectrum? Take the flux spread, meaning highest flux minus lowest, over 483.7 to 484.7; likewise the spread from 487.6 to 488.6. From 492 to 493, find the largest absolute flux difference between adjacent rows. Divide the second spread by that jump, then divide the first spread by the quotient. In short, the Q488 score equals 0.12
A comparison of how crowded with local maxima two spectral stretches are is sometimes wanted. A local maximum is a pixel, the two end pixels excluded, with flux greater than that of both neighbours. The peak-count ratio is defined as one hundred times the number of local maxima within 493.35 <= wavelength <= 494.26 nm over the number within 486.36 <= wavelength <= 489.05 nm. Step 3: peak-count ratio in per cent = 29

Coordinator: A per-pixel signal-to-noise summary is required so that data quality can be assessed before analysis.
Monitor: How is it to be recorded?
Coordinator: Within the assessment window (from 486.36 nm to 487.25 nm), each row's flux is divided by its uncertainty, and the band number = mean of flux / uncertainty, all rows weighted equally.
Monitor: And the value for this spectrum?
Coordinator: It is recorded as 18.5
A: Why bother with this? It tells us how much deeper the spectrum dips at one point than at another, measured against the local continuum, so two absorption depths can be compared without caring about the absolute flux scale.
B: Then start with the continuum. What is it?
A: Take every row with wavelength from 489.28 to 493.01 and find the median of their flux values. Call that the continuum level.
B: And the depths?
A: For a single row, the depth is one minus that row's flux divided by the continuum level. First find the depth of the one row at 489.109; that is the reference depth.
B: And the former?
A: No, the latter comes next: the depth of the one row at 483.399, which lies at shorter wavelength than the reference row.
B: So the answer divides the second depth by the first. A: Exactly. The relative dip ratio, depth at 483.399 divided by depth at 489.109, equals -0.30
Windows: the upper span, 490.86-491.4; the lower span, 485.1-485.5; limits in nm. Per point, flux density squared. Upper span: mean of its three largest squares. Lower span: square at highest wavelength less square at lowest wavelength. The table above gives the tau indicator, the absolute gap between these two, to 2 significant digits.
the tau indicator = 4.7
